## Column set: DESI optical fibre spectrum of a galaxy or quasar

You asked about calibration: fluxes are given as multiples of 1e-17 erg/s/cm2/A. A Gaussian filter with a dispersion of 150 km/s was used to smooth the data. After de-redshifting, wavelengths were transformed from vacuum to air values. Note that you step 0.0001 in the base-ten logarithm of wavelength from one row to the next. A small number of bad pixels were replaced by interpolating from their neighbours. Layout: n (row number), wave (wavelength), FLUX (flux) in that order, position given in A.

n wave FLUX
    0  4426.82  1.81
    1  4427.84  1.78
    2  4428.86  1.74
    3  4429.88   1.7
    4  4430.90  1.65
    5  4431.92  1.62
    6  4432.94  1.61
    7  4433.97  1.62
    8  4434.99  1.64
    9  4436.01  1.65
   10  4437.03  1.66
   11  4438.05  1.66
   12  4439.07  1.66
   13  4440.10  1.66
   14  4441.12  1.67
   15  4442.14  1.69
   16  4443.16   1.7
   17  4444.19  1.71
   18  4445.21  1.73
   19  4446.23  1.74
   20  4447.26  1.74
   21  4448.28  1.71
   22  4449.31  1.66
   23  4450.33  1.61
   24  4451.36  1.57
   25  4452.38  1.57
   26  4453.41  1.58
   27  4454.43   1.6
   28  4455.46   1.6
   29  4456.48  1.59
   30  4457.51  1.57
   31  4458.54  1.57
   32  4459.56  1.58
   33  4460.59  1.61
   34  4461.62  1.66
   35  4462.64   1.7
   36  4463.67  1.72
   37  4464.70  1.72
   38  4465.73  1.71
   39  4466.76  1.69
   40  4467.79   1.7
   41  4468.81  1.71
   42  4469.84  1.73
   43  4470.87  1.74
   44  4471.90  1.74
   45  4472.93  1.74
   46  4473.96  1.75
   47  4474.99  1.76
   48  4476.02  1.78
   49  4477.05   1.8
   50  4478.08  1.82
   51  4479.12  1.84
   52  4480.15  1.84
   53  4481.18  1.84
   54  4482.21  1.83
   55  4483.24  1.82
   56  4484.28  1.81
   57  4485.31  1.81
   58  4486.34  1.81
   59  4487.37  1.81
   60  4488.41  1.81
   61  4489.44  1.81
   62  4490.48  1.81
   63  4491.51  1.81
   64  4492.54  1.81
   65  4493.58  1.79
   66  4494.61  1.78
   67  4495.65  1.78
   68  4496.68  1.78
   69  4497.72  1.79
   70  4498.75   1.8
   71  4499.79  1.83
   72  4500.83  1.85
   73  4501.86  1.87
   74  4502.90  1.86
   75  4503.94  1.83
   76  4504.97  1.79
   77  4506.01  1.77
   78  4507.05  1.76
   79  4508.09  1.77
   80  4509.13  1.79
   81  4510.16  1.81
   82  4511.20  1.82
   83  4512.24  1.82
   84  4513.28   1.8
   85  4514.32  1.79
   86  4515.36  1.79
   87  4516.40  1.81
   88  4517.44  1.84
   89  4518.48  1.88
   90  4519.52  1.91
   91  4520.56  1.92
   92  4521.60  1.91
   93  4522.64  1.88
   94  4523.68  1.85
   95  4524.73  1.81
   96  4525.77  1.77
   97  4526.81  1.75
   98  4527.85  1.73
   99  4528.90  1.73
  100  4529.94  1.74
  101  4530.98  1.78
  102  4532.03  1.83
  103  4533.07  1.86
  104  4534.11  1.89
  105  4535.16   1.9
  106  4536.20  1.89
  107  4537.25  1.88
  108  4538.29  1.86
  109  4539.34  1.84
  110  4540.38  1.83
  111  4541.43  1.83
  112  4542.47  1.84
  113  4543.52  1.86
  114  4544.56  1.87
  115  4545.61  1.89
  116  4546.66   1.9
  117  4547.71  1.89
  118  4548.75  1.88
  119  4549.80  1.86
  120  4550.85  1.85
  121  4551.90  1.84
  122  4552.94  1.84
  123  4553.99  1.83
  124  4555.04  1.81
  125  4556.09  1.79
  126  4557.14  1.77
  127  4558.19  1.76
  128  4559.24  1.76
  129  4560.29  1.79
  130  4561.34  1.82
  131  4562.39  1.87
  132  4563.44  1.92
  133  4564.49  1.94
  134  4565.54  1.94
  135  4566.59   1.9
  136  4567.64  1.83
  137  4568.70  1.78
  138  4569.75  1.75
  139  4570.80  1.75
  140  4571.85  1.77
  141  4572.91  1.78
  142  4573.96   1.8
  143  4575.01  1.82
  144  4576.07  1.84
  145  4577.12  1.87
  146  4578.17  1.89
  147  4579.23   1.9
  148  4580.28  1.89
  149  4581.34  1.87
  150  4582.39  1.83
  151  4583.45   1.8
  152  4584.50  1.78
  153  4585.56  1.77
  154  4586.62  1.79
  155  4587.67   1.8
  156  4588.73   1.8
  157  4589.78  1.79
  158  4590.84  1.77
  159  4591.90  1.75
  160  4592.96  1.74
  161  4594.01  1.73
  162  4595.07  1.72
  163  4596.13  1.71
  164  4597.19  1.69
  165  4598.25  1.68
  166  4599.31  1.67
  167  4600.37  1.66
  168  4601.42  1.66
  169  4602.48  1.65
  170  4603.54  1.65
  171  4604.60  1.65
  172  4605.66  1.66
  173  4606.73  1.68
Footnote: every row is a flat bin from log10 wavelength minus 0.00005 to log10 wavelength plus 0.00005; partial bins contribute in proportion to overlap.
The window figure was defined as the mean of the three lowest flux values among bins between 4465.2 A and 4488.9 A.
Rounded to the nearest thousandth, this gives 1.700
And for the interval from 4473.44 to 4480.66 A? 1.763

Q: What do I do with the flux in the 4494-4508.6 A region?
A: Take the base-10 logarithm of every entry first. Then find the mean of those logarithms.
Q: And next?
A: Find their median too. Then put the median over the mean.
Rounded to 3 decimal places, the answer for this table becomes 0.987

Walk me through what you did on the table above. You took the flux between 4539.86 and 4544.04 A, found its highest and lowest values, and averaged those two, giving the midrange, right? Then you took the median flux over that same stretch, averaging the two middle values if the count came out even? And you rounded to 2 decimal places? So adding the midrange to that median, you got 3.68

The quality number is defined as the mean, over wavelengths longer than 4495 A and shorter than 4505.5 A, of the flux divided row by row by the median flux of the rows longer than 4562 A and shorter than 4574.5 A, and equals 1.00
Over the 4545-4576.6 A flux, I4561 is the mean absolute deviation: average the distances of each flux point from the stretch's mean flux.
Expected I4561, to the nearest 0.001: 0.047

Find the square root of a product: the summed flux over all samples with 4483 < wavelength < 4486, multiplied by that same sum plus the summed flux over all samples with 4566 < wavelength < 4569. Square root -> 7.7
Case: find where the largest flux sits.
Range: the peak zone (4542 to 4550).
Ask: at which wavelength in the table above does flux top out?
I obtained 4546.66 A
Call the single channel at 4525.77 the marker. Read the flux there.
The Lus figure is 1.77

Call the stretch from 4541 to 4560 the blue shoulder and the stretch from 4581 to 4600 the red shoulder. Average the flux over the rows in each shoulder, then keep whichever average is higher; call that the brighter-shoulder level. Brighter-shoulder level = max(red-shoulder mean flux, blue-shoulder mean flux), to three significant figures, 1.84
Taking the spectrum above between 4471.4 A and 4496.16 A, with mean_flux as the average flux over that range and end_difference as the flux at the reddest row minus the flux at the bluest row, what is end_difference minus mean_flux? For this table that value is -1.76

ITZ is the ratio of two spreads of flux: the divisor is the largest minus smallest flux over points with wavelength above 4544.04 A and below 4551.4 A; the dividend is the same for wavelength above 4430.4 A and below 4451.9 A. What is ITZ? 3.4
